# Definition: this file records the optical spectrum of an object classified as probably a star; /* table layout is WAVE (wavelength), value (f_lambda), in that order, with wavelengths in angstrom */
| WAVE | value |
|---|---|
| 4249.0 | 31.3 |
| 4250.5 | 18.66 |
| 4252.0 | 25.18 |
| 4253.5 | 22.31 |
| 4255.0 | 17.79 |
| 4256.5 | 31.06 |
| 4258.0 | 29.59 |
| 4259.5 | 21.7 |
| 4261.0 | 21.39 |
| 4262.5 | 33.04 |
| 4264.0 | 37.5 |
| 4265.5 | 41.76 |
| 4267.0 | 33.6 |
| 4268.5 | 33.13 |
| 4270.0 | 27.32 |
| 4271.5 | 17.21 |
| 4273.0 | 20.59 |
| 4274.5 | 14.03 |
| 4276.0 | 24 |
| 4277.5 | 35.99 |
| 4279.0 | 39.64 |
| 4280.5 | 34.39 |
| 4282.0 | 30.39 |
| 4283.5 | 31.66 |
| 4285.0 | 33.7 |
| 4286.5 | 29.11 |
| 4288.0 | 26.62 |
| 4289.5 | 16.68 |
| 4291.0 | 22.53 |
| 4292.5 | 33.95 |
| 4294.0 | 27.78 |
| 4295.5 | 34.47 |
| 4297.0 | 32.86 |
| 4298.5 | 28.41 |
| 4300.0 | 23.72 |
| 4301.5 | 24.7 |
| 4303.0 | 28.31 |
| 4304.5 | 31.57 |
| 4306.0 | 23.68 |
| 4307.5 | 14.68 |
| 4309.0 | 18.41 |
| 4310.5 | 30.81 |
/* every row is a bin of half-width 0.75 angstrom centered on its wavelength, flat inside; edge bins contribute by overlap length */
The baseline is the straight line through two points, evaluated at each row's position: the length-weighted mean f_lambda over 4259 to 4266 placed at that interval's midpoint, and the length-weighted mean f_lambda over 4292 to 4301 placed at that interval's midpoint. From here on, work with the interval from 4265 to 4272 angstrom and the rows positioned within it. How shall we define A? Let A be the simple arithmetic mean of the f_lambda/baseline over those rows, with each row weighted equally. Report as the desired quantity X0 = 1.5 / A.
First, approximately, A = 0.99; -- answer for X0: 1.5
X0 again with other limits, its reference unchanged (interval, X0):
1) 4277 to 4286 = 1.3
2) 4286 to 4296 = 1.7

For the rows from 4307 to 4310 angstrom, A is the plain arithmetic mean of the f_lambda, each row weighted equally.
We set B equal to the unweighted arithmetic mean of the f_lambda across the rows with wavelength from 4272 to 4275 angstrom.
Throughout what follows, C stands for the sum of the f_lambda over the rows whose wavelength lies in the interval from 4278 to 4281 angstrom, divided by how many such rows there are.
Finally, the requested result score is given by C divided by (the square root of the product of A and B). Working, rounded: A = 17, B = 17.3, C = 37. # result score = 2.2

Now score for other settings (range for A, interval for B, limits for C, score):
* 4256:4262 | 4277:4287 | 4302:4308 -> 0.8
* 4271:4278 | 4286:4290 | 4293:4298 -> 1.4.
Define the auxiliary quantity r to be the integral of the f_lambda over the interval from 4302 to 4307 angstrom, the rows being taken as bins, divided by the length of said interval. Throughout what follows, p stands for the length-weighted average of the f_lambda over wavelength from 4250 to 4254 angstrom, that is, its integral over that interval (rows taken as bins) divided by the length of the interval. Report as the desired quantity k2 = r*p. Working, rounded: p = 22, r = 27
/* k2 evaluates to 601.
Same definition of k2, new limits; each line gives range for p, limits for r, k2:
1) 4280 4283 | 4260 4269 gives 1064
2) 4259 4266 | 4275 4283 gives 1001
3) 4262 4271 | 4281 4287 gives 1067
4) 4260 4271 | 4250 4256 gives 687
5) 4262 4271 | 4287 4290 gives 770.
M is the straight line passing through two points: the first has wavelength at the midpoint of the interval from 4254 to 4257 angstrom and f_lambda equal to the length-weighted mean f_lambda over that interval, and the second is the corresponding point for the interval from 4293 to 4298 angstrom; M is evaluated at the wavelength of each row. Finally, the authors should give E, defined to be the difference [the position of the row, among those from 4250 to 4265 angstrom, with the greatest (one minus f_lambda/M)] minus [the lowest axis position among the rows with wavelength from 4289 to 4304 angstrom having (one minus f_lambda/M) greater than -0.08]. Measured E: -34.5 angstrom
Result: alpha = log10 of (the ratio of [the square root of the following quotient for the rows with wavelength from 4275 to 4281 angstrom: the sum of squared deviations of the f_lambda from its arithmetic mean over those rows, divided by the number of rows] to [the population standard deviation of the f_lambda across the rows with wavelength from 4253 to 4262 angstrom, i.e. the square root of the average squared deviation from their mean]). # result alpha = 0.1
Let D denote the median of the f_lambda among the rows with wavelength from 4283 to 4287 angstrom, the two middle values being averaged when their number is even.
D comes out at 32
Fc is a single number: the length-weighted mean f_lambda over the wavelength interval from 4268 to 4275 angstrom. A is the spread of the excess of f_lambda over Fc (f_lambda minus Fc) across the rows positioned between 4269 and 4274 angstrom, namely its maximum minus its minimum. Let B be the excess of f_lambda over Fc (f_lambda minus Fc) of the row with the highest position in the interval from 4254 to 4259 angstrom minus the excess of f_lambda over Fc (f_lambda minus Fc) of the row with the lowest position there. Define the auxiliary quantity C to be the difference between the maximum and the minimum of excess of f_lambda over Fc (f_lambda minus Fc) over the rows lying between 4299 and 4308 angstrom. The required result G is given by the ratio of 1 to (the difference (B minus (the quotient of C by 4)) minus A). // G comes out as -0.39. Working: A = 10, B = 12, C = 17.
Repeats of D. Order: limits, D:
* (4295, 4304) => 28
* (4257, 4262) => 22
